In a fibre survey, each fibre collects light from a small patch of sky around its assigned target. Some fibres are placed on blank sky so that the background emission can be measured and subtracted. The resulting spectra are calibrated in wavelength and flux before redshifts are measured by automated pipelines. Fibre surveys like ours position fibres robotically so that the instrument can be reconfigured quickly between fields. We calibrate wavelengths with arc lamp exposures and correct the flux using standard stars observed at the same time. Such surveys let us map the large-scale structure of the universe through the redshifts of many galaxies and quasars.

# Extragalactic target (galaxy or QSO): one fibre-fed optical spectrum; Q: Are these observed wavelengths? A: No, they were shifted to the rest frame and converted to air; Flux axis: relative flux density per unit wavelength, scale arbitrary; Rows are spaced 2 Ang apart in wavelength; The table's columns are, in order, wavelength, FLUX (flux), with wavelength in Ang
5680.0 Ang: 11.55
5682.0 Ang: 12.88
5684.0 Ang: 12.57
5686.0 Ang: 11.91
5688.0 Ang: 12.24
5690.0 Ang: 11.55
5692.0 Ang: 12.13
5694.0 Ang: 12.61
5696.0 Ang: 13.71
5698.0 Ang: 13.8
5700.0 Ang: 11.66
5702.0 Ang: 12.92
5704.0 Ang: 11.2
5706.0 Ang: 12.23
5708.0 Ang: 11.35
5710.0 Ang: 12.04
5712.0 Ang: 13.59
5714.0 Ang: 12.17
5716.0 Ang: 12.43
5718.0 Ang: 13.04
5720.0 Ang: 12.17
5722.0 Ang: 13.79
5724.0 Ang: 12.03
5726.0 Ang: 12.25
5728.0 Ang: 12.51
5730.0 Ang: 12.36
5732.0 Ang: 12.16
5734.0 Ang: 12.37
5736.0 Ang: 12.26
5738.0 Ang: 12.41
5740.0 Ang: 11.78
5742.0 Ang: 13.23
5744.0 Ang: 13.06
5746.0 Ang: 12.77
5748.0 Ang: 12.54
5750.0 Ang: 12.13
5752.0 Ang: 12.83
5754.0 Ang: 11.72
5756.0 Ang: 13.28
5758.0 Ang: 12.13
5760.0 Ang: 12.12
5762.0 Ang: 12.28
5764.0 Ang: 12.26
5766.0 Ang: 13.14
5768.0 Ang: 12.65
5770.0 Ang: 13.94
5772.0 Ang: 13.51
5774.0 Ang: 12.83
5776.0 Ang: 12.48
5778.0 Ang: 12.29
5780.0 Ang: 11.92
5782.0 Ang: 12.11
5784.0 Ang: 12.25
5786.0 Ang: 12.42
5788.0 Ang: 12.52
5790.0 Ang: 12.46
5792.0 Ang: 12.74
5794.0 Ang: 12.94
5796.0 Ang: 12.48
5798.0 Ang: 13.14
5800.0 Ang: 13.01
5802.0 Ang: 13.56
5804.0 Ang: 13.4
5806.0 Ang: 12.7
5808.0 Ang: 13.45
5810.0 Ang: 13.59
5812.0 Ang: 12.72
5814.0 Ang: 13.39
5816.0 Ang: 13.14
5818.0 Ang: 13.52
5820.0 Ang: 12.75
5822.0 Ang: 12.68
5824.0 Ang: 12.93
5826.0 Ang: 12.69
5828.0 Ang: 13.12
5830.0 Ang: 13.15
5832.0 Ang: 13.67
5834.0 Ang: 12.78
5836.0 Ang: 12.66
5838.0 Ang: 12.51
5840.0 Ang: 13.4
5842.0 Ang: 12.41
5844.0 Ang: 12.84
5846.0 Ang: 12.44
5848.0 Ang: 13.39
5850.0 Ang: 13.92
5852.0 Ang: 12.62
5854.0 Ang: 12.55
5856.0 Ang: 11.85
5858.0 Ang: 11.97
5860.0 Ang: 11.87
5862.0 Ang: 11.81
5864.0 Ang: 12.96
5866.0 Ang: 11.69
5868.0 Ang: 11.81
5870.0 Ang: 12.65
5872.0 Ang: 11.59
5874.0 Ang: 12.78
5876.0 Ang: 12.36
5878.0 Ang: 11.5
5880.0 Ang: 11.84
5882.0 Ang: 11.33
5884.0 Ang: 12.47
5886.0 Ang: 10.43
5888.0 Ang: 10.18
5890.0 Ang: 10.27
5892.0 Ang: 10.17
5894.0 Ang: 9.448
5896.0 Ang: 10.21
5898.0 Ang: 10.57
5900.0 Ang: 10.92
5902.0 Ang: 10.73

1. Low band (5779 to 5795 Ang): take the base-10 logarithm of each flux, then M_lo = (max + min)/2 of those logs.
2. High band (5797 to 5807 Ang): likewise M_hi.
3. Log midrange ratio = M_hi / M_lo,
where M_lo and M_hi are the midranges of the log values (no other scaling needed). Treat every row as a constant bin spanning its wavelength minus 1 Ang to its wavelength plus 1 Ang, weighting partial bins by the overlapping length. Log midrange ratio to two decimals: 1.02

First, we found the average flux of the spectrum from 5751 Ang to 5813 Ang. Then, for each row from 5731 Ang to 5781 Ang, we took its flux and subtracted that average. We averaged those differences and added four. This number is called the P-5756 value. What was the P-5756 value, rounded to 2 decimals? 3.83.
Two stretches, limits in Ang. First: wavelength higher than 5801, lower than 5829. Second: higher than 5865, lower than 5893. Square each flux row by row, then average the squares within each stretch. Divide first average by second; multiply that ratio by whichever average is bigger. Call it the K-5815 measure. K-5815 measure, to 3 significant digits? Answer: 223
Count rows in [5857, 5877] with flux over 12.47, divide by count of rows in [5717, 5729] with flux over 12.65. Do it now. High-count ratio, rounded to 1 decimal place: 1.5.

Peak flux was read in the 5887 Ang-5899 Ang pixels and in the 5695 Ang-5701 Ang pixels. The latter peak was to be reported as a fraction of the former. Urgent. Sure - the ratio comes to 1.31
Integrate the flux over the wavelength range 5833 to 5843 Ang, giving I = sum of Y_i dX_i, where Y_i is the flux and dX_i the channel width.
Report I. 128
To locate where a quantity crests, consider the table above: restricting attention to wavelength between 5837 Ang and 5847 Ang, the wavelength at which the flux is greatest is 5840.0 Ang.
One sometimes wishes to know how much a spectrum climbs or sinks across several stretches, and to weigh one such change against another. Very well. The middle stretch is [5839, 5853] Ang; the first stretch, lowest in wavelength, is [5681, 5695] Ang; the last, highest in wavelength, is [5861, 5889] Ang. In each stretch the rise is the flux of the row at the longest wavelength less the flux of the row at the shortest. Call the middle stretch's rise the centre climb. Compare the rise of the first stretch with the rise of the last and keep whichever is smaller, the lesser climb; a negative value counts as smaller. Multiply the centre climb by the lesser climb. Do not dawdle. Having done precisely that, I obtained 1.3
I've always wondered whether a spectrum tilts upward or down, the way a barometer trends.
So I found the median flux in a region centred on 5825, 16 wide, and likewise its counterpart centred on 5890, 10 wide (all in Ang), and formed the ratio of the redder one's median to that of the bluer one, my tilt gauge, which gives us 0.78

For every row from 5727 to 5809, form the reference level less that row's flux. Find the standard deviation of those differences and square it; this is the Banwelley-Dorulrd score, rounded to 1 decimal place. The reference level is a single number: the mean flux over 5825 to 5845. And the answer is 0.3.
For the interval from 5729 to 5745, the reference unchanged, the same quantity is 0.2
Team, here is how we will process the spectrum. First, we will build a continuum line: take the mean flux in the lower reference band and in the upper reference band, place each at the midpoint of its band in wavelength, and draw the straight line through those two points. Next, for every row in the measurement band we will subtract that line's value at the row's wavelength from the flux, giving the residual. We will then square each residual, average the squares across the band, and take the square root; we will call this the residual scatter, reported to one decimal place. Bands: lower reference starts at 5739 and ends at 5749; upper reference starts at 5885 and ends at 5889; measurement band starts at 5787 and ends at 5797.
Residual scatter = 0.8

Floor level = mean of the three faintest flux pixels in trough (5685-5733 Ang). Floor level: 11.4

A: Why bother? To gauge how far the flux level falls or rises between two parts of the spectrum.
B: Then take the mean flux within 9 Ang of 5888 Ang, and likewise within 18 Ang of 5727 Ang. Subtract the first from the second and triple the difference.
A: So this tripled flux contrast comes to 5.5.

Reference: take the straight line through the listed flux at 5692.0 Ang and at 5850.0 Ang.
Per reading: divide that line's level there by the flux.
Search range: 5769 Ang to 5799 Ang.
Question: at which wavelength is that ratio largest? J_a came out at 5780.0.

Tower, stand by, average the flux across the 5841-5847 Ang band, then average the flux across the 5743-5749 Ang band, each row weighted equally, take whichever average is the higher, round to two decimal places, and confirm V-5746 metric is 12.79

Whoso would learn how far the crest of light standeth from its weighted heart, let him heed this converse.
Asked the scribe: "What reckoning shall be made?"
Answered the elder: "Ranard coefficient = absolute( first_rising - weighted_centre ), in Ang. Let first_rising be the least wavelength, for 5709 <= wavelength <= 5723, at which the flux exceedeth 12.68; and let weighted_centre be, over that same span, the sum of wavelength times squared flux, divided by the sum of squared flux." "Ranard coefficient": 4.1 Ang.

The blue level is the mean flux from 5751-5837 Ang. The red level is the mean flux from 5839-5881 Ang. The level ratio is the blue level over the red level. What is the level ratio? 1.03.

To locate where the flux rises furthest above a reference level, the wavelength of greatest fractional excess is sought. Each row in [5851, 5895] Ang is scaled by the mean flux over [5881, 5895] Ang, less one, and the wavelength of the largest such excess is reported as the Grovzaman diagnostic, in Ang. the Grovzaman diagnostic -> 5864.0 Ang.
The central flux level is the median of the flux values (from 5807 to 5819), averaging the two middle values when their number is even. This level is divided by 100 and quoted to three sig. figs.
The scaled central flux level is 0.134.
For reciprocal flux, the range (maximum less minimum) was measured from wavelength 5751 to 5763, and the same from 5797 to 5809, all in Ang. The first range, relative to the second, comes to 2.0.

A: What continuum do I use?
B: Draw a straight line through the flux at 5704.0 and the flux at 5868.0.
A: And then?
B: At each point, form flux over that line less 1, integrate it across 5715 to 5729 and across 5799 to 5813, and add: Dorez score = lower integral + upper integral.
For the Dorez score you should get 3.6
